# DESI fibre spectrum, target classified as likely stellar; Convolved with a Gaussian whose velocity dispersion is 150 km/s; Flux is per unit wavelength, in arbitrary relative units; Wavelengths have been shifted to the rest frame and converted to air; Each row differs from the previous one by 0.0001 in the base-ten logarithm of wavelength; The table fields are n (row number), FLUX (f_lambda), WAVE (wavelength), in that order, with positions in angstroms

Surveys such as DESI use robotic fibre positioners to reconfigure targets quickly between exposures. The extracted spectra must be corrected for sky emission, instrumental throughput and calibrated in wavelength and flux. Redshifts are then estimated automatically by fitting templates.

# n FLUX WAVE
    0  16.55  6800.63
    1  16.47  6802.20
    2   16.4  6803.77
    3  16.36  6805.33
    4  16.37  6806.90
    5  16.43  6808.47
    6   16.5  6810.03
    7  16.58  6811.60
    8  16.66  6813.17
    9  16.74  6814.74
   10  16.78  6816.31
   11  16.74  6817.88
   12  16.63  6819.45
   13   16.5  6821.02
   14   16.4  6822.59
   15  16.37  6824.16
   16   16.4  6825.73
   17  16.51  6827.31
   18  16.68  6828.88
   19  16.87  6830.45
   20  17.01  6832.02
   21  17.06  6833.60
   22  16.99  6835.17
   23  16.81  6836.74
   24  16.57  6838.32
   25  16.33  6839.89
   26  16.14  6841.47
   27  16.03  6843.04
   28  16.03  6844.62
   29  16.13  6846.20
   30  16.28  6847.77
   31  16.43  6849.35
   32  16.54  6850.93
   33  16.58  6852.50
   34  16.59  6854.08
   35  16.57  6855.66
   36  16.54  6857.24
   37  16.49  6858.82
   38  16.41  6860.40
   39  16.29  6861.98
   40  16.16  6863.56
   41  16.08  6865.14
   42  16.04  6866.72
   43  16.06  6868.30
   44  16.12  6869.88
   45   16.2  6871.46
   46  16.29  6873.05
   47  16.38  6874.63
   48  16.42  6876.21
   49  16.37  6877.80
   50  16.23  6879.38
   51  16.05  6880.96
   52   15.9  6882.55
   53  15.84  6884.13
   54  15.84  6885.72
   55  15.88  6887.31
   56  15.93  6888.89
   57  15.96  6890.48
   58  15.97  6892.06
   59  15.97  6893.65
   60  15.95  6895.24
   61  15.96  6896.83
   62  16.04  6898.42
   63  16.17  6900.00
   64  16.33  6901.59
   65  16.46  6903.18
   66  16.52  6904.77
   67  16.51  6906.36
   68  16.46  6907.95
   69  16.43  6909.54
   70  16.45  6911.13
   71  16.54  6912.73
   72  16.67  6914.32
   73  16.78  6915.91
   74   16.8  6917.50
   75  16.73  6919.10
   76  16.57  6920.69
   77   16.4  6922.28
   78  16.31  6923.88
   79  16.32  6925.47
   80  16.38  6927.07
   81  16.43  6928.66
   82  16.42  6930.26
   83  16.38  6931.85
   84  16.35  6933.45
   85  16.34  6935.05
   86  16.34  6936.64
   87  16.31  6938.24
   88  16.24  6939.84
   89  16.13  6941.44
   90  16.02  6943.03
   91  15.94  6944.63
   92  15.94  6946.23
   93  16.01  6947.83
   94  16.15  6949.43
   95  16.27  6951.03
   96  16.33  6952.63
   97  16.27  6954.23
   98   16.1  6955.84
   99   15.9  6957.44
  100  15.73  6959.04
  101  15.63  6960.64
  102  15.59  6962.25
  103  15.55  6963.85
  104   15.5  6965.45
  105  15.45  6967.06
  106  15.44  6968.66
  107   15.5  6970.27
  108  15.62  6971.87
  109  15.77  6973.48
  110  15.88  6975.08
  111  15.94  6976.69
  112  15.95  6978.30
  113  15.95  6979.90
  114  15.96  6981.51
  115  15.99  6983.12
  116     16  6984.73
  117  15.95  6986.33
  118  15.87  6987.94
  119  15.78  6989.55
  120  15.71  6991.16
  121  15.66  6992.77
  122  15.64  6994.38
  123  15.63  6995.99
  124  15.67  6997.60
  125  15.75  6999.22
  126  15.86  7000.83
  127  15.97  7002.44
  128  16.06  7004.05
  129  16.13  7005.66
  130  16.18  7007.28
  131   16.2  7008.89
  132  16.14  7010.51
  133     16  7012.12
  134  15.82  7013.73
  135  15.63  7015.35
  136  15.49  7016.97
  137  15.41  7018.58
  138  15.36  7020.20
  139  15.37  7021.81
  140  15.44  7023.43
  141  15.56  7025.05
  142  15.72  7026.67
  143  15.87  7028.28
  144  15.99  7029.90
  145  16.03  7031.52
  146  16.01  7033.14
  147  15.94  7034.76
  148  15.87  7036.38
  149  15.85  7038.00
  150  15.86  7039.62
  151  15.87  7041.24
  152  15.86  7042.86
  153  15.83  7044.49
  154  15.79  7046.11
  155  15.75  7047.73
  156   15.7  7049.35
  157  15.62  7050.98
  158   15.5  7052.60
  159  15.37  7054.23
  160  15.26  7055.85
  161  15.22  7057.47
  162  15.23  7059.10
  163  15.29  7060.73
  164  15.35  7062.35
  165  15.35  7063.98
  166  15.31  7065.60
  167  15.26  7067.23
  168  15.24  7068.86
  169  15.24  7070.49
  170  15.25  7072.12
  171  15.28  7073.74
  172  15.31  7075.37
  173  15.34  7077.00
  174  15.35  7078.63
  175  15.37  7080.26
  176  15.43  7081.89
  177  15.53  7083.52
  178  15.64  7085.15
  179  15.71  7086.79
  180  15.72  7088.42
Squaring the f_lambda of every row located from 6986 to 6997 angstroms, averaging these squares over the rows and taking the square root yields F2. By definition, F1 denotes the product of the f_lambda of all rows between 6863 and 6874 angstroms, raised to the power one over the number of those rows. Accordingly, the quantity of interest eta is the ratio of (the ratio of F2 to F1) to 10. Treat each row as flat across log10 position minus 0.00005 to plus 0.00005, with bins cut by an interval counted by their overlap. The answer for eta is 0.098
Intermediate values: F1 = 16.1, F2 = 15.7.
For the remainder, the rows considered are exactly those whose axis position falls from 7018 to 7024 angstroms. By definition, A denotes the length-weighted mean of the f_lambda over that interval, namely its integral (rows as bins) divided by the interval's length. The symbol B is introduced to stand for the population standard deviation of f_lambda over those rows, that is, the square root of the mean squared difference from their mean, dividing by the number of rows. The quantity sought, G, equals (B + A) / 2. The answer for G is 7.7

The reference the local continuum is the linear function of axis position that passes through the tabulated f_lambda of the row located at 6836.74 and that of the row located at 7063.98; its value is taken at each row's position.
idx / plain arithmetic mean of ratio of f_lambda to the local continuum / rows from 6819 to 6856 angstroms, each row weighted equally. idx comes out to 0.98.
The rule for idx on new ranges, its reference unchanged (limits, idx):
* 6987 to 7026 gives 1.00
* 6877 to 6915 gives 0.99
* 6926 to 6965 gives 1.00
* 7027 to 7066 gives 1.01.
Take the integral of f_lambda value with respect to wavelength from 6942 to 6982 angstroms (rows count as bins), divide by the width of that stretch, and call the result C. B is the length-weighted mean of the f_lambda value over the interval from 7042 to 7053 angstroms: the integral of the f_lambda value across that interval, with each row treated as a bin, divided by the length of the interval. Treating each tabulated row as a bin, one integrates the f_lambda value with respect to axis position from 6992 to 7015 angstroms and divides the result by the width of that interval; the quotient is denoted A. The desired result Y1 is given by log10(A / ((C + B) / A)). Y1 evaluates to 0.90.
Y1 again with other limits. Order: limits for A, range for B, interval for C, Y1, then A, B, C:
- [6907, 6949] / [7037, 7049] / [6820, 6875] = 0.92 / 16.4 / 15.8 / 16.4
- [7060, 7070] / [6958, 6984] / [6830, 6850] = 0.86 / 15.3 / 15.7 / 16.5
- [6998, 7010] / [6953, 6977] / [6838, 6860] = 0.90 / 16.0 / 15.7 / 16.4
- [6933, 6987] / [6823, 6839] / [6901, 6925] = 0.88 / 15.9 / 16.7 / 16.5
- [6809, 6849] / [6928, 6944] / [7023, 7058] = 0.93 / 16.5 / 16.3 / 15.7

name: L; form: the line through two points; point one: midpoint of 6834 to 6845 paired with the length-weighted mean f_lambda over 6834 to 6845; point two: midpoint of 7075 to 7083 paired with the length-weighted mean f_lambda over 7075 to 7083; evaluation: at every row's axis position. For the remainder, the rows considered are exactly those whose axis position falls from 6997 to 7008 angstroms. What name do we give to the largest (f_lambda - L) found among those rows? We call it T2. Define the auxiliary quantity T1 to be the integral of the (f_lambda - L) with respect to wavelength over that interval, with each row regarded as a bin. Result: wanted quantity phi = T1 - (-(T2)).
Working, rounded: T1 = 2.6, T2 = 0.48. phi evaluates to 3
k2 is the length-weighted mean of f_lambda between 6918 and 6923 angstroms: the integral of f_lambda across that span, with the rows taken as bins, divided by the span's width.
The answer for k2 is 16.6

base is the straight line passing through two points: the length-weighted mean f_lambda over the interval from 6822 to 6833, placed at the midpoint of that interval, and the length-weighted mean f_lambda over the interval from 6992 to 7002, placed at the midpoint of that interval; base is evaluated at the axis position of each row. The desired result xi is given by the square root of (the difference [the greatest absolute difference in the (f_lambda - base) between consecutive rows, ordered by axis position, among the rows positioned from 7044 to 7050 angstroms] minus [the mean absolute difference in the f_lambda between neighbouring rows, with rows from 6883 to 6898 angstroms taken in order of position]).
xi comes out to 0.15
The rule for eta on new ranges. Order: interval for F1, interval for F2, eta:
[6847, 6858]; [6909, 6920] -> 0.101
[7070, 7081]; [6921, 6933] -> 0.107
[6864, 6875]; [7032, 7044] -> 0.098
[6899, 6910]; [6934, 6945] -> 0.099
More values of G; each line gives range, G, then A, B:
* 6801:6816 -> 8.3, 16.5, 0.13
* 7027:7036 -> 8.0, 16.0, 0.06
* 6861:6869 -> 8.1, 16.1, 0.09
